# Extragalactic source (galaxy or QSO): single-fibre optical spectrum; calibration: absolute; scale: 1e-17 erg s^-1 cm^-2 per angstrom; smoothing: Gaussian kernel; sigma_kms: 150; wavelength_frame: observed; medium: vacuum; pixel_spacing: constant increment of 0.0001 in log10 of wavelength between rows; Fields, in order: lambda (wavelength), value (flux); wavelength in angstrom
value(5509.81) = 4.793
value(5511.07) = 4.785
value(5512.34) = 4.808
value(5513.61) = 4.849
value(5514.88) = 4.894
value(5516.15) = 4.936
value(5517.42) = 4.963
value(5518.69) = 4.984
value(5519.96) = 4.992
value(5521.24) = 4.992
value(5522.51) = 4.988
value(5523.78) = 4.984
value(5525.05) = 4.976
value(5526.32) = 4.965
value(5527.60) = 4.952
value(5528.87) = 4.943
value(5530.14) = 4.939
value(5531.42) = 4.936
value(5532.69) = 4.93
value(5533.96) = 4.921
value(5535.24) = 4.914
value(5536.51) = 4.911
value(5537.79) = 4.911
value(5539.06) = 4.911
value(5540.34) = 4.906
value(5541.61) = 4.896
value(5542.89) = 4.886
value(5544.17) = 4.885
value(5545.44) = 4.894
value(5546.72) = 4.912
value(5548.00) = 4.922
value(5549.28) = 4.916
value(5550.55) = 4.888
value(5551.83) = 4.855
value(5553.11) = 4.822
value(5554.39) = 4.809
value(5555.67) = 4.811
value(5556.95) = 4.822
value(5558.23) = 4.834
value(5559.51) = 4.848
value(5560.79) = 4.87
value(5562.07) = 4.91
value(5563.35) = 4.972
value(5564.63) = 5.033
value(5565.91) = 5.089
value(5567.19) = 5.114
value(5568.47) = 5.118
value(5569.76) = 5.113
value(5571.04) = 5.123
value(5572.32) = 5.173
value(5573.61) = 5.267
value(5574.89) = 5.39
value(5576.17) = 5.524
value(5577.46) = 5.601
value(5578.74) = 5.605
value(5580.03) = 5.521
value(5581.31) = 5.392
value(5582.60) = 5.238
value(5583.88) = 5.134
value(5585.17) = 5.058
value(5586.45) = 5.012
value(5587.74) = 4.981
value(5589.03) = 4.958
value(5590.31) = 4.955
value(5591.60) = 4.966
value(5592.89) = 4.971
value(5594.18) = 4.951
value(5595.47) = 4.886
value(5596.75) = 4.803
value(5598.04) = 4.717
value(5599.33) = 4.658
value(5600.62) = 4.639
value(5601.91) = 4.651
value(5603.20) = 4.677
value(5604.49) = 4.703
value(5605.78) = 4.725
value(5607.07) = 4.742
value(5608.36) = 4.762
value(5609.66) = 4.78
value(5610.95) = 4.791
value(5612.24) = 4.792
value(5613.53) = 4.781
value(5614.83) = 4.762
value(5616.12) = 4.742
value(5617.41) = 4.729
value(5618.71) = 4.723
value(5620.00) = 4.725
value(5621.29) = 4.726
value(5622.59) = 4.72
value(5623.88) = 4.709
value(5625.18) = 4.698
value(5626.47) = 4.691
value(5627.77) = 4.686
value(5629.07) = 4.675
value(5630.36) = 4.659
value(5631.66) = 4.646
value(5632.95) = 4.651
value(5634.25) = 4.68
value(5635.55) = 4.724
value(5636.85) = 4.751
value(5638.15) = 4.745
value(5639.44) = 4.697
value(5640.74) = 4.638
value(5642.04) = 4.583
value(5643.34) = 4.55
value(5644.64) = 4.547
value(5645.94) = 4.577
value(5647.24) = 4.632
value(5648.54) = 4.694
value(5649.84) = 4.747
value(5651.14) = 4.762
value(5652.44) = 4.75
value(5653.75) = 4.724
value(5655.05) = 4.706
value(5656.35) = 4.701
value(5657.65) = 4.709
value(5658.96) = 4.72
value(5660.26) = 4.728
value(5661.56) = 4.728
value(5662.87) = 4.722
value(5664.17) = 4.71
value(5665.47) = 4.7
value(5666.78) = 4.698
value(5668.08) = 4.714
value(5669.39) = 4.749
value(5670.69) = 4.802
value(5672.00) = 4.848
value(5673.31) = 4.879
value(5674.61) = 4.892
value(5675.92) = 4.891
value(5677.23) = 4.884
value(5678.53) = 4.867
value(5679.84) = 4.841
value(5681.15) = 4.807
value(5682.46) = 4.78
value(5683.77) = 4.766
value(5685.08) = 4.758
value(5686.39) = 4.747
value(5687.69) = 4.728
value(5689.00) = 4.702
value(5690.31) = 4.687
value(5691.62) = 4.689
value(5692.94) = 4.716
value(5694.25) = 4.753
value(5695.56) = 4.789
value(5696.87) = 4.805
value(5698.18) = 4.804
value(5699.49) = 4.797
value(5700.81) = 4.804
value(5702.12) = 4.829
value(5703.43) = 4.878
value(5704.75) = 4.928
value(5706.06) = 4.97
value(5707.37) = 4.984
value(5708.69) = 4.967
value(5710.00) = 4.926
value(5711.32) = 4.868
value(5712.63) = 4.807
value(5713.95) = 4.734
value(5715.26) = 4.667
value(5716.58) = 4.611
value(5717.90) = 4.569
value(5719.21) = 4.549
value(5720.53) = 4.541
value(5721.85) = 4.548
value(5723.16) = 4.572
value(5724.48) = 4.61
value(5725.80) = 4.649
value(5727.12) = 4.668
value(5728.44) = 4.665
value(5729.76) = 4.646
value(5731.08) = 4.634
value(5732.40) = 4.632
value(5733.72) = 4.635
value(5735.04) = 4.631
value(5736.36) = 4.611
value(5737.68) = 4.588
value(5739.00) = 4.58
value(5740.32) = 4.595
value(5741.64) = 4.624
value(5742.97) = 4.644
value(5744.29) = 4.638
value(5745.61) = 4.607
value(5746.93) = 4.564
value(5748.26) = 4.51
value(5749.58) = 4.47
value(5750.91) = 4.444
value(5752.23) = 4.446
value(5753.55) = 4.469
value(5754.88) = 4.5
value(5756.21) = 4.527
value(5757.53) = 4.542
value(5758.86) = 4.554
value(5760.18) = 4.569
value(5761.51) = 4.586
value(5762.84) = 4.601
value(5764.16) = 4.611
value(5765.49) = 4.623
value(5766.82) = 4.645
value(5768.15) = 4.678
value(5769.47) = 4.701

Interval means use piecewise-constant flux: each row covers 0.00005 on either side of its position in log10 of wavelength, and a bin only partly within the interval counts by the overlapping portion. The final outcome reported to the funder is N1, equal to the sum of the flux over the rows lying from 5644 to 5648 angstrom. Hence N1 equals 13.8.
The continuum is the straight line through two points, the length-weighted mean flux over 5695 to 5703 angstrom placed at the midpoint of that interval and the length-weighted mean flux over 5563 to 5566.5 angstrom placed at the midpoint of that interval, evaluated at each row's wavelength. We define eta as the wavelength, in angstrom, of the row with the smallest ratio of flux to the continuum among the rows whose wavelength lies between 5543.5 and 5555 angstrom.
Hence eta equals 5554.39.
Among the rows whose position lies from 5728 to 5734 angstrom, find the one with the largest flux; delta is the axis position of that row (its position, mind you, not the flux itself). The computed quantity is 5728.44 angstrom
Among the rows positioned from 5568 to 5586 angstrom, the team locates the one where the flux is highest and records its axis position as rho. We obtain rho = 5578.74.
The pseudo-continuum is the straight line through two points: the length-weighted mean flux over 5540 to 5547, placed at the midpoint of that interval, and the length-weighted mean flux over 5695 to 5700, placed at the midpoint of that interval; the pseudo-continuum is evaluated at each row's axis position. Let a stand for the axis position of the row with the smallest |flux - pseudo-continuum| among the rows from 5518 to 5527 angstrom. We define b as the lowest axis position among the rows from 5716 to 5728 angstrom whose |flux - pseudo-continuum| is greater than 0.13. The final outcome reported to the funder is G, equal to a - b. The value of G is -190.3 angstrom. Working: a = 5526.32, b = 5716.58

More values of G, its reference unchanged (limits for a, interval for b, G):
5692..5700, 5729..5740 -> -31.6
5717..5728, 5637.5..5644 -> 87.7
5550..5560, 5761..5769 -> -211.0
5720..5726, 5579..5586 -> 145.8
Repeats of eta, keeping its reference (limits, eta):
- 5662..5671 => 5665.47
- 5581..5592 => 5590.31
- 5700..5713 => 5700.81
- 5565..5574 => 5565.91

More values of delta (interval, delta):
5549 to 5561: 5549.28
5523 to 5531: 5523.78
